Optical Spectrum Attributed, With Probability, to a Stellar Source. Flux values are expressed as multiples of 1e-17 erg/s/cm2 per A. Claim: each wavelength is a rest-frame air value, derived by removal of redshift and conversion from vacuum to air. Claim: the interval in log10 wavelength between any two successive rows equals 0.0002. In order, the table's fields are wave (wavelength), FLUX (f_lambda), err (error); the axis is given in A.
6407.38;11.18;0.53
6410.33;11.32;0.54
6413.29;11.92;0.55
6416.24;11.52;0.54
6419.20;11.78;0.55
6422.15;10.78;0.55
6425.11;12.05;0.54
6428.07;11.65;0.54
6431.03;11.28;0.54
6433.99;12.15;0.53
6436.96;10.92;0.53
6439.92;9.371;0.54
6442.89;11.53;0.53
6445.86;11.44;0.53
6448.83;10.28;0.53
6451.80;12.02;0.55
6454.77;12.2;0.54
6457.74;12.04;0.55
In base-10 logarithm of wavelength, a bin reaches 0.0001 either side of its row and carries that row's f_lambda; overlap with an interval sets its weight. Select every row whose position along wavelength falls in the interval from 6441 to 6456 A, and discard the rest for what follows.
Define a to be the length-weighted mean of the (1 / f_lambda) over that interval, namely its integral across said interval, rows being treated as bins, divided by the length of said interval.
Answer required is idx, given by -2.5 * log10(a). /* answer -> 2.64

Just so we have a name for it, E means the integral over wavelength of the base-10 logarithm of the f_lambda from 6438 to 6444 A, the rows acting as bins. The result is 6.1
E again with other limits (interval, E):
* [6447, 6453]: 6.3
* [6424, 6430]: 6.4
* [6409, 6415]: 6.4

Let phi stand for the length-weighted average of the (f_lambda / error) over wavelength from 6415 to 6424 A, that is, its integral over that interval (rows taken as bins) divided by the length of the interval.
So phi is 20.83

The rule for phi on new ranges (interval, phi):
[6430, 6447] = 20.83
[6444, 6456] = 21.34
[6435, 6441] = 19.39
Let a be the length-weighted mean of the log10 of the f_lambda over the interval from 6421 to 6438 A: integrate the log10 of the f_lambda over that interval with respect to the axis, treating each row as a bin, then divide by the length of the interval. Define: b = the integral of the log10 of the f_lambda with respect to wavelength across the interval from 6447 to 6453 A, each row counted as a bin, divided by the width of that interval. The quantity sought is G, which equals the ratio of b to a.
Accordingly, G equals 0.99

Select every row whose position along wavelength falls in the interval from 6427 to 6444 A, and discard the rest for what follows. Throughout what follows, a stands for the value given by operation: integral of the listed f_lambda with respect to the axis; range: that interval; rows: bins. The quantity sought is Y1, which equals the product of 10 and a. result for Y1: 1892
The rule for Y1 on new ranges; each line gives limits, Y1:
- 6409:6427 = 2081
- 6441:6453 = 1348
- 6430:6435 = 586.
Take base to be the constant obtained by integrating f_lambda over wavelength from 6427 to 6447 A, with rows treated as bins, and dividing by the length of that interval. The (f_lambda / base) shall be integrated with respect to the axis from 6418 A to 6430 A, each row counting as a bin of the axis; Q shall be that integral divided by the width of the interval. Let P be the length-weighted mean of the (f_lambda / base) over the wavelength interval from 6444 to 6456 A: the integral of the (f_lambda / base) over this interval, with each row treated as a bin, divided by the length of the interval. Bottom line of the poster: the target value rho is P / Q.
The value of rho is 0.99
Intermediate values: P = 1.026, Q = 1.03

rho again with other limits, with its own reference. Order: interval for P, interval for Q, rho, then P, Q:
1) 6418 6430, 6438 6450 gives 1.08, 1.034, 0.96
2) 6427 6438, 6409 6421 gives 0.99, 1.030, 1.04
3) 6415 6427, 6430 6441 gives 1.05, 1.032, 0.98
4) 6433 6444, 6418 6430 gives 0.94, 0.977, 1.03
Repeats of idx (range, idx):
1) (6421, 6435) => 2.66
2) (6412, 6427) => 2.66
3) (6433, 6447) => 2.60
